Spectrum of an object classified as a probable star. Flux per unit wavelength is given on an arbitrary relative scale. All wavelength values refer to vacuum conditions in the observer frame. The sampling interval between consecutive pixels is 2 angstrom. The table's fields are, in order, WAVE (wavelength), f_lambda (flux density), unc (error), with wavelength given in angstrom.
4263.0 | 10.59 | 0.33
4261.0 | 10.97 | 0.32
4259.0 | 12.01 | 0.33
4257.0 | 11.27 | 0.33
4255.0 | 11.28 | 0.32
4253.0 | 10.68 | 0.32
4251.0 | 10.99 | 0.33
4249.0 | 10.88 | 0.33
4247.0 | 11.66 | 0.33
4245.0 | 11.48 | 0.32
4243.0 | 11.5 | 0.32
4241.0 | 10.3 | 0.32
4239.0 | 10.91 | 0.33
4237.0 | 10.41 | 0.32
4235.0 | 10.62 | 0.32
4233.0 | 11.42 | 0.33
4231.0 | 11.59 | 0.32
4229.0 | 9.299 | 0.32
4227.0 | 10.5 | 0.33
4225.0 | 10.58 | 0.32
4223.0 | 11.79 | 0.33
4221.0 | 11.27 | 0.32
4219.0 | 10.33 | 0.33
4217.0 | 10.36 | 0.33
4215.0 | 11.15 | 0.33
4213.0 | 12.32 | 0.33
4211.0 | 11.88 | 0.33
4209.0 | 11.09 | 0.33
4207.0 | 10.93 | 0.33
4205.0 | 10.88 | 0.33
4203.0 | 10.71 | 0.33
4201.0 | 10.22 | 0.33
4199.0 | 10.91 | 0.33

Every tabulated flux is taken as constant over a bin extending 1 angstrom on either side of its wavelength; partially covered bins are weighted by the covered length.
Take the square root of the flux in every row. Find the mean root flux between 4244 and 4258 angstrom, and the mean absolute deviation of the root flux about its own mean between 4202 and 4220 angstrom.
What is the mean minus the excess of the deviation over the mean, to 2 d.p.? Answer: 6.61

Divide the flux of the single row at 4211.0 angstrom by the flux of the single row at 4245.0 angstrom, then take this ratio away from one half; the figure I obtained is -0.53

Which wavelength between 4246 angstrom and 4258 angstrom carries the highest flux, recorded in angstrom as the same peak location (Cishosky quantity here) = 4247.0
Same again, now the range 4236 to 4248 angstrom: 4247.0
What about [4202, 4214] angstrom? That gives 4213.0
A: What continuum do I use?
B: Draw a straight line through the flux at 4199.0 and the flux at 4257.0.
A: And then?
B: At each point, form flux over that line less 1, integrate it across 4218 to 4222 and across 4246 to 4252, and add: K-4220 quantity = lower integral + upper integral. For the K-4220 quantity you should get -0.1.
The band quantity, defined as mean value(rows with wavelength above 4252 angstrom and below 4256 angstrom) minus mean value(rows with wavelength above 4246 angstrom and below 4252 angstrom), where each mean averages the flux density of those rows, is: -0.20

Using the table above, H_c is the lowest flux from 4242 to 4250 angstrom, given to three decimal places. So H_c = 10.880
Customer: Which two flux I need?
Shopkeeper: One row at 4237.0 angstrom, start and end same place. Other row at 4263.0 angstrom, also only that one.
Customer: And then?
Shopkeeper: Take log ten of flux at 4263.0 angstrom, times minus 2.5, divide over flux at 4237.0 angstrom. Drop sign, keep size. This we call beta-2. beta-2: 0.246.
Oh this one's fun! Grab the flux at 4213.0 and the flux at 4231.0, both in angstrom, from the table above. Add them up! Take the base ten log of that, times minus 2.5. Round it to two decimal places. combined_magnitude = -3.45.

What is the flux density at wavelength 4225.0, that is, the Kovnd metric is 10.58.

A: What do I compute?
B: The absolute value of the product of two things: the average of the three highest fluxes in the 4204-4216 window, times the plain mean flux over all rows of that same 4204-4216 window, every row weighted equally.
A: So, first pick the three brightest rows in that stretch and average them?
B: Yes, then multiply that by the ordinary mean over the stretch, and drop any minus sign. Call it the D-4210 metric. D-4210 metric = 134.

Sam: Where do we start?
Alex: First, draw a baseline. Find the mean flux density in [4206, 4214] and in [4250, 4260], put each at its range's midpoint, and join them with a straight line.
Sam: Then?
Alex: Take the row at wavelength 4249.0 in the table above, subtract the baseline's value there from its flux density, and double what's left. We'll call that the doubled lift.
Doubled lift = -0.81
